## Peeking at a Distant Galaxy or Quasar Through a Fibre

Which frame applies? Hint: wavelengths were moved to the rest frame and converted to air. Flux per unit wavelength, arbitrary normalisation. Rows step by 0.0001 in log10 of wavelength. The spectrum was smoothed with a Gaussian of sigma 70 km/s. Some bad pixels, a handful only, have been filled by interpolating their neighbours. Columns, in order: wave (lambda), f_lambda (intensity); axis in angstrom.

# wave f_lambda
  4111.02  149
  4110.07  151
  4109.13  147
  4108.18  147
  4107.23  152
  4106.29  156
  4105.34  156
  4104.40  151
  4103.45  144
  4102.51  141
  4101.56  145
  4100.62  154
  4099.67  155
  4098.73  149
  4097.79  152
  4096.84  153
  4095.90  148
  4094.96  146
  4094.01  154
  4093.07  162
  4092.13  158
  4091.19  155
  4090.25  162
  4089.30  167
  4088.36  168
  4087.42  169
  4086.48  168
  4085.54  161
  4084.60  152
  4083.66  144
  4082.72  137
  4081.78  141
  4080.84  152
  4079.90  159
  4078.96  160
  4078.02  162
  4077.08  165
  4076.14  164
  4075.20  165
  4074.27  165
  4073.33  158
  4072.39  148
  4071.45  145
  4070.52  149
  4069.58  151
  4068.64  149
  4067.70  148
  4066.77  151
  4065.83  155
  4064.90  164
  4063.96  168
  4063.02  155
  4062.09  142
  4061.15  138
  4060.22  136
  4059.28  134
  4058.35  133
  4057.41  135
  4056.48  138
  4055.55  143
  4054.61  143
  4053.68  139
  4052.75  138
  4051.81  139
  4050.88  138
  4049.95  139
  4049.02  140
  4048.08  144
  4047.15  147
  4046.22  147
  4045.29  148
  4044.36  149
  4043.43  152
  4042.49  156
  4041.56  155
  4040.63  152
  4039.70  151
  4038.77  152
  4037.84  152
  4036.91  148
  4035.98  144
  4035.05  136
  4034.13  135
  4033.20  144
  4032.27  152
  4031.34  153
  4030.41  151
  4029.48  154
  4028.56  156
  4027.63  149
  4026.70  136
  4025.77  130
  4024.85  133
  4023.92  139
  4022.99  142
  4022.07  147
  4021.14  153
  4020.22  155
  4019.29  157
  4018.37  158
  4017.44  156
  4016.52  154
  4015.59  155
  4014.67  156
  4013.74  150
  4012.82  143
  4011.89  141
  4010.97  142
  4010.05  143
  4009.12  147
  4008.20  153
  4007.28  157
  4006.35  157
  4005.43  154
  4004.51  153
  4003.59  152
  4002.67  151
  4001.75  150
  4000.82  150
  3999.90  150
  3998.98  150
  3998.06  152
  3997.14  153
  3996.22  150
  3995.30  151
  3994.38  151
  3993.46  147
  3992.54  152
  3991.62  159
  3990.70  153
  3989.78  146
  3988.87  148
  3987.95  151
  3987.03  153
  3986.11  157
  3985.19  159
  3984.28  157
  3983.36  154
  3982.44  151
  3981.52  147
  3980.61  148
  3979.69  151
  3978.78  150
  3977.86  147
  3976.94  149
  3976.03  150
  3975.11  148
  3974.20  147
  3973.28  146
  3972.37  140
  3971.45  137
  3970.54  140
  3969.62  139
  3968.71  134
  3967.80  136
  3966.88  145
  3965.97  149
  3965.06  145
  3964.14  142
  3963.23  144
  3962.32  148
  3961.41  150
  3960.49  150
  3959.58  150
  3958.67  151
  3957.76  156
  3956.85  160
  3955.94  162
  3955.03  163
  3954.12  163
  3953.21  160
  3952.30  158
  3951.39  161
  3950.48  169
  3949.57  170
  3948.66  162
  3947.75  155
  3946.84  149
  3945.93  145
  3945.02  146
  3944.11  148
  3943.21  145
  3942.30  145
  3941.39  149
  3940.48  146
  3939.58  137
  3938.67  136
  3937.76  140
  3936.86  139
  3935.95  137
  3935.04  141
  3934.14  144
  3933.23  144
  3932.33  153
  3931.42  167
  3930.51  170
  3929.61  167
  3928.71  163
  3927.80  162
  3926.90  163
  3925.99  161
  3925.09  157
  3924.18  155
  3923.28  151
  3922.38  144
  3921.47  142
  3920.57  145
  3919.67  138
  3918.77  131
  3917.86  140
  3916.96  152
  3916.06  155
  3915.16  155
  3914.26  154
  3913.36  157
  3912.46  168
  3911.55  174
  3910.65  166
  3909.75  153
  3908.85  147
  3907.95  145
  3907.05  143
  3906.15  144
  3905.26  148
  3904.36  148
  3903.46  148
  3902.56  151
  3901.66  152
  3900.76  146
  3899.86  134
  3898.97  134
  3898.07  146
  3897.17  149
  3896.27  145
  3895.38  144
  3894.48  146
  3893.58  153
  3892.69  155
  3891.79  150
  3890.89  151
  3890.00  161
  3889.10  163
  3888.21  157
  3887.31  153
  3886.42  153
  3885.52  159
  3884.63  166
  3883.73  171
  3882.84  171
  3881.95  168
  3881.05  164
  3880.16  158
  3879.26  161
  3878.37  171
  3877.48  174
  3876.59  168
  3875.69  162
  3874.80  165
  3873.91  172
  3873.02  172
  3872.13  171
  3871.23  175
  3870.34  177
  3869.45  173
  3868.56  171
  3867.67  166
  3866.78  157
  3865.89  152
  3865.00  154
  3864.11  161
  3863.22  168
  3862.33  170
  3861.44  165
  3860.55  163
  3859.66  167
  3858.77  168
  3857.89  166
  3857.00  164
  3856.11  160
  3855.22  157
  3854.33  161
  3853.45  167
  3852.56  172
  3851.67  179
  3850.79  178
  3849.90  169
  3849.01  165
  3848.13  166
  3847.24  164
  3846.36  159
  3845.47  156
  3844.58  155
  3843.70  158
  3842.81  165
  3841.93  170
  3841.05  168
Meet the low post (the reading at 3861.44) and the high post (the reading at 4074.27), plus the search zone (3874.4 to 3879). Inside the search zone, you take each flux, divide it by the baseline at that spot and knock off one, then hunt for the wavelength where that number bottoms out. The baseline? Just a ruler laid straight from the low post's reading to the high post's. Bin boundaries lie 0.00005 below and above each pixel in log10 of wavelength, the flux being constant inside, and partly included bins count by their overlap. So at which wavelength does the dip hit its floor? 3875.69 angstrom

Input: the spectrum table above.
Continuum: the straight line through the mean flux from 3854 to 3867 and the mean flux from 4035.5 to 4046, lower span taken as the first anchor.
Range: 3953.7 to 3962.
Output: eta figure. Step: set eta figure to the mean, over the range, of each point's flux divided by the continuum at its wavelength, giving 1.00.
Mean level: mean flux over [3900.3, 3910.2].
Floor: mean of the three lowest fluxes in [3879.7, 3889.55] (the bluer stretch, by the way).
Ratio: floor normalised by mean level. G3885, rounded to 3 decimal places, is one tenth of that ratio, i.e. 0.104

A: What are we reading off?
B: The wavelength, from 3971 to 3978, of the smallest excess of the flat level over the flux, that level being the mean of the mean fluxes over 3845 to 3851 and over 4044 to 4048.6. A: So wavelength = 3976.03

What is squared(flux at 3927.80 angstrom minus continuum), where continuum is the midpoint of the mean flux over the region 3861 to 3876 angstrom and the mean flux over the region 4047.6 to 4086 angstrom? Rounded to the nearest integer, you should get 20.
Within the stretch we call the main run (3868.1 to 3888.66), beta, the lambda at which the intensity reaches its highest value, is 3870.34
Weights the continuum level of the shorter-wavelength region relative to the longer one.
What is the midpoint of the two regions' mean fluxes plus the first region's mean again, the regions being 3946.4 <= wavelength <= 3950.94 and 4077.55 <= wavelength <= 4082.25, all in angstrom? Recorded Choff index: 319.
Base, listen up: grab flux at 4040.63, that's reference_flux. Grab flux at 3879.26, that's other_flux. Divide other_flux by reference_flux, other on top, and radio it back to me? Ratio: 1.06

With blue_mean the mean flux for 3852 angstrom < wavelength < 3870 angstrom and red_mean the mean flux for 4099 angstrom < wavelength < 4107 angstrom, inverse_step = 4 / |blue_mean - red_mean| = 0.29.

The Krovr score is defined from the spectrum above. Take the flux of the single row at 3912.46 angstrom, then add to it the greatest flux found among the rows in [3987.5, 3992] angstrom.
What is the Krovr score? 327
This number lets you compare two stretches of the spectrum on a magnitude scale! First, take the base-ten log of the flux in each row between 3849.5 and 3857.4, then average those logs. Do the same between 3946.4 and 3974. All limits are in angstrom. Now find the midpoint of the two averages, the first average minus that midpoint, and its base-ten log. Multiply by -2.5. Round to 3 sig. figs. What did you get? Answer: 4.12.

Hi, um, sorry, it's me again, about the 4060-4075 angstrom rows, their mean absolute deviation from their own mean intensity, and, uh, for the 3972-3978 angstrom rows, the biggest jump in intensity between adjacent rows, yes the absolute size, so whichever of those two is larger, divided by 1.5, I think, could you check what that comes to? 4.7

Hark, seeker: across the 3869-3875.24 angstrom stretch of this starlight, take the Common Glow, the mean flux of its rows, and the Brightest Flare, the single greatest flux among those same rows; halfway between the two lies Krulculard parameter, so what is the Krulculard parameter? 175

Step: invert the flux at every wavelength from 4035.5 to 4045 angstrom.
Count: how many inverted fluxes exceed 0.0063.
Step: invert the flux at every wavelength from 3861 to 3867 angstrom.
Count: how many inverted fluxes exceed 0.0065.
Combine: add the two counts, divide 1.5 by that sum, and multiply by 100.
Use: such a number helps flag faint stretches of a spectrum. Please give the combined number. 13.6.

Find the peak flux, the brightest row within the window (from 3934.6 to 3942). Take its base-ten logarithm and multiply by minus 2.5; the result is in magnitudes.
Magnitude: -5.43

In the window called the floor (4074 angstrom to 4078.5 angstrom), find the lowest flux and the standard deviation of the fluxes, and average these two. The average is 82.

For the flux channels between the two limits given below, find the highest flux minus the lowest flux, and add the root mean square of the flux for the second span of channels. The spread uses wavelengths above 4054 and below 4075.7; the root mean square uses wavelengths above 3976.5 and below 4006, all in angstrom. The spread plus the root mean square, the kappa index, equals 186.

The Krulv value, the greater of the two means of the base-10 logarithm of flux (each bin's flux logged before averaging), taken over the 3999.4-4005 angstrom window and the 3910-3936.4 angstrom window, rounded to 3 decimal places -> 2.185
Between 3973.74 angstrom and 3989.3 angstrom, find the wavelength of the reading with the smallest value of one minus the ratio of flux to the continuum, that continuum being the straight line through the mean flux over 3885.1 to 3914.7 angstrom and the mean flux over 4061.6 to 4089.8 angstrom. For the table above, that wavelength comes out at 3985.19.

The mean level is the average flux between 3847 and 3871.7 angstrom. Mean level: 166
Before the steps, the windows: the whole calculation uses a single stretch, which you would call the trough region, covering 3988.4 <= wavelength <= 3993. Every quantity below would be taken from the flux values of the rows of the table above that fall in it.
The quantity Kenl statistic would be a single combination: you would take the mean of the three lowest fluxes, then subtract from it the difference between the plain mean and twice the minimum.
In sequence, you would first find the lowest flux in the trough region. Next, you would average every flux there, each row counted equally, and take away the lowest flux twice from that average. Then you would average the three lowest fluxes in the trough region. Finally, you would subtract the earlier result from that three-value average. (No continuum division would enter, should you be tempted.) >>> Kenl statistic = 289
